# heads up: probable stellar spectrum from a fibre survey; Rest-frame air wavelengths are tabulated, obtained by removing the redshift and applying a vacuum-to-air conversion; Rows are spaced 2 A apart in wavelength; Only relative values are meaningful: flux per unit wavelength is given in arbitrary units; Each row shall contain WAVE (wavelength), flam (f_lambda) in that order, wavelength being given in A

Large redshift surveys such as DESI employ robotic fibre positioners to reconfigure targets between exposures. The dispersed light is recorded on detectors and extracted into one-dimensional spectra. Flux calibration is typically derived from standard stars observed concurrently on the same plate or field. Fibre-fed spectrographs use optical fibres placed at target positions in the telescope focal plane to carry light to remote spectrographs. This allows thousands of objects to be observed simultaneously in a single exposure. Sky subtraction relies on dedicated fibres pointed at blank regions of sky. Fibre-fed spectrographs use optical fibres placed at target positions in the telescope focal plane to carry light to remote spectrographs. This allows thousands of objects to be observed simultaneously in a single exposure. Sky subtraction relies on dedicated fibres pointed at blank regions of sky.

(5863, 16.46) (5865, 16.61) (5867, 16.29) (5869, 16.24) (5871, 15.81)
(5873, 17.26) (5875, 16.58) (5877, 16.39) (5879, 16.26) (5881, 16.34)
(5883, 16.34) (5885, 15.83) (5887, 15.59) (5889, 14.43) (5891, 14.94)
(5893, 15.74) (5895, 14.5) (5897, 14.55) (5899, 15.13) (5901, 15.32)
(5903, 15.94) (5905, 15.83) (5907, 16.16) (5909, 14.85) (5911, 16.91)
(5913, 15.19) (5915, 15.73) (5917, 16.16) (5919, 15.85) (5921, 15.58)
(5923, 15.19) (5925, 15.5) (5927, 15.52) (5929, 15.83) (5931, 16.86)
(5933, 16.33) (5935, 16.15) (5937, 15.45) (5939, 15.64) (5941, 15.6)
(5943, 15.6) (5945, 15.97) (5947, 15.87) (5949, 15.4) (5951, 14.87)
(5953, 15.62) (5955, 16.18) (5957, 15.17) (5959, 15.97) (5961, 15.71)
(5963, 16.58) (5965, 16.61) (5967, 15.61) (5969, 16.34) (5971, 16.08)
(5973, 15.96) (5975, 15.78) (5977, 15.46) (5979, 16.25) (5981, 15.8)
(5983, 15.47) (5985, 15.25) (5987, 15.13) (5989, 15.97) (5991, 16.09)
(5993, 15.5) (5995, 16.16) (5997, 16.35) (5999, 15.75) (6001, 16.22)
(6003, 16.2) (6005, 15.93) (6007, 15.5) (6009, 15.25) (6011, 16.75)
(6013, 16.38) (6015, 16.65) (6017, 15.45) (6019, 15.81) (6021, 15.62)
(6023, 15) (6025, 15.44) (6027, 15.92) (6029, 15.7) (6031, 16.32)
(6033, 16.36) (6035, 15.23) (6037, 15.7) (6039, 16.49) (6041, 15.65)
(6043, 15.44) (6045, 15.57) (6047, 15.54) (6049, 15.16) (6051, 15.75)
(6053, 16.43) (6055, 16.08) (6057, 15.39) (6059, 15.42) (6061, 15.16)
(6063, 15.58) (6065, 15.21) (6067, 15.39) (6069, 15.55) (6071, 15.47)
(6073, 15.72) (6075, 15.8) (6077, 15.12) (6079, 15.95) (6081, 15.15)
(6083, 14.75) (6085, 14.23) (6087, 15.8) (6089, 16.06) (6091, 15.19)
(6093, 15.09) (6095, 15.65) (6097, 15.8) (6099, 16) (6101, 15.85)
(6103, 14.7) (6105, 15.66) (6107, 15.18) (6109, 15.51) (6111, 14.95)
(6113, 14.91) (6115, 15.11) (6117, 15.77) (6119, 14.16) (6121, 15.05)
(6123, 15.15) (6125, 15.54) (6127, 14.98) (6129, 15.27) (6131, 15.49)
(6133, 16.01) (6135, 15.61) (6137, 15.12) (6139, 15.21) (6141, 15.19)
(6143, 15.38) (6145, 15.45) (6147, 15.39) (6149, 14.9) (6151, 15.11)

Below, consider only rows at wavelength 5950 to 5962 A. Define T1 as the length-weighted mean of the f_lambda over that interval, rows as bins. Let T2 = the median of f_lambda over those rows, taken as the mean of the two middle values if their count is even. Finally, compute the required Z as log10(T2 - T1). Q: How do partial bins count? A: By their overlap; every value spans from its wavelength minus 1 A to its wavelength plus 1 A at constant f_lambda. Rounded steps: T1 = 15.6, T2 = 15.7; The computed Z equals -1.1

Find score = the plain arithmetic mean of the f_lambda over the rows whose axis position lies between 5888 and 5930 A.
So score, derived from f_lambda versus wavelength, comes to 15.5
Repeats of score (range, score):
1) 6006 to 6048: 15.8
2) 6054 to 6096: 15.4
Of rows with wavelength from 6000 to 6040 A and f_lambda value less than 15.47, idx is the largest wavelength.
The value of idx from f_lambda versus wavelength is 6035 A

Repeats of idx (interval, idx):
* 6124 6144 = 6143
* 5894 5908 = 5901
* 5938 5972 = 5957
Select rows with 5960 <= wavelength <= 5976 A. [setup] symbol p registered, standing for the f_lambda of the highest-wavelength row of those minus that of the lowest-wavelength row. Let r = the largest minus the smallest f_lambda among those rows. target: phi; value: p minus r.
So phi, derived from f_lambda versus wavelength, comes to -0.9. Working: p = 0.07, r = 1.00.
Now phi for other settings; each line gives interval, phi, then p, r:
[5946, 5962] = -1.5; -0.16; 1.31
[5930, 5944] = -2.7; -1.26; 1.41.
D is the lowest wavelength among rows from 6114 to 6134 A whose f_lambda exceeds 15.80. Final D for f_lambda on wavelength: 6133 A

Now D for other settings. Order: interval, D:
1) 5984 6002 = 5989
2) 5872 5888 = 5873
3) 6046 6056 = 6053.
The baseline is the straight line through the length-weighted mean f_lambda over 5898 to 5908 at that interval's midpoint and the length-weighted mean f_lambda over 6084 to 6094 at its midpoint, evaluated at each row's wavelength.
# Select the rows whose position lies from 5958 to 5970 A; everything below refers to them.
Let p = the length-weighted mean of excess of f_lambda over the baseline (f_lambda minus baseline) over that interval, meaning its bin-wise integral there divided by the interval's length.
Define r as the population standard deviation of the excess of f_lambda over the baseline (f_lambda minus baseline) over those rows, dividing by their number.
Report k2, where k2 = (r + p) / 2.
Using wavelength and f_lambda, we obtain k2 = 0.5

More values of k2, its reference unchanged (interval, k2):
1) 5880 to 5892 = 0.3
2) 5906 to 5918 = 0.4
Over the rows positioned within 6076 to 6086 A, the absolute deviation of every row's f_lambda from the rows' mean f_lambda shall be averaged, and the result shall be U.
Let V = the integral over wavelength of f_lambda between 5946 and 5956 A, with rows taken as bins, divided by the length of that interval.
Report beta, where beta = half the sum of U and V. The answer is 8.0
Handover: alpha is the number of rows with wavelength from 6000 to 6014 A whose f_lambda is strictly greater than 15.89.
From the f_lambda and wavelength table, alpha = 5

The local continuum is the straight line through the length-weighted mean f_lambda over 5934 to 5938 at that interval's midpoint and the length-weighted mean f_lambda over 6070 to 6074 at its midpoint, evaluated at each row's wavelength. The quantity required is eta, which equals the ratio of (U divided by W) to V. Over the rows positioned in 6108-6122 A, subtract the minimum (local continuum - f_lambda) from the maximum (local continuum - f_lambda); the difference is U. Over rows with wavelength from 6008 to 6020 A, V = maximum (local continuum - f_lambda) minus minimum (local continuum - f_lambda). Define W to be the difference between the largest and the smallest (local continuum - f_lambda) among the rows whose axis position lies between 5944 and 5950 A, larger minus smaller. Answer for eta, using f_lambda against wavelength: 1.9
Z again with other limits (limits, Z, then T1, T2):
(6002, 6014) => -1.2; 16.0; 16.1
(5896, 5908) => -1.1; 15.5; 15.6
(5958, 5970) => -1.7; 16.1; 16.2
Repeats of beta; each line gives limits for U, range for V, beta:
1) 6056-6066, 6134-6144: 7.7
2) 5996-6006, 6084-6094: 7.7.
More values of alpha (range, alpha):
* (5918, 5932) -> 1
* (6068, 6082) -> 1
